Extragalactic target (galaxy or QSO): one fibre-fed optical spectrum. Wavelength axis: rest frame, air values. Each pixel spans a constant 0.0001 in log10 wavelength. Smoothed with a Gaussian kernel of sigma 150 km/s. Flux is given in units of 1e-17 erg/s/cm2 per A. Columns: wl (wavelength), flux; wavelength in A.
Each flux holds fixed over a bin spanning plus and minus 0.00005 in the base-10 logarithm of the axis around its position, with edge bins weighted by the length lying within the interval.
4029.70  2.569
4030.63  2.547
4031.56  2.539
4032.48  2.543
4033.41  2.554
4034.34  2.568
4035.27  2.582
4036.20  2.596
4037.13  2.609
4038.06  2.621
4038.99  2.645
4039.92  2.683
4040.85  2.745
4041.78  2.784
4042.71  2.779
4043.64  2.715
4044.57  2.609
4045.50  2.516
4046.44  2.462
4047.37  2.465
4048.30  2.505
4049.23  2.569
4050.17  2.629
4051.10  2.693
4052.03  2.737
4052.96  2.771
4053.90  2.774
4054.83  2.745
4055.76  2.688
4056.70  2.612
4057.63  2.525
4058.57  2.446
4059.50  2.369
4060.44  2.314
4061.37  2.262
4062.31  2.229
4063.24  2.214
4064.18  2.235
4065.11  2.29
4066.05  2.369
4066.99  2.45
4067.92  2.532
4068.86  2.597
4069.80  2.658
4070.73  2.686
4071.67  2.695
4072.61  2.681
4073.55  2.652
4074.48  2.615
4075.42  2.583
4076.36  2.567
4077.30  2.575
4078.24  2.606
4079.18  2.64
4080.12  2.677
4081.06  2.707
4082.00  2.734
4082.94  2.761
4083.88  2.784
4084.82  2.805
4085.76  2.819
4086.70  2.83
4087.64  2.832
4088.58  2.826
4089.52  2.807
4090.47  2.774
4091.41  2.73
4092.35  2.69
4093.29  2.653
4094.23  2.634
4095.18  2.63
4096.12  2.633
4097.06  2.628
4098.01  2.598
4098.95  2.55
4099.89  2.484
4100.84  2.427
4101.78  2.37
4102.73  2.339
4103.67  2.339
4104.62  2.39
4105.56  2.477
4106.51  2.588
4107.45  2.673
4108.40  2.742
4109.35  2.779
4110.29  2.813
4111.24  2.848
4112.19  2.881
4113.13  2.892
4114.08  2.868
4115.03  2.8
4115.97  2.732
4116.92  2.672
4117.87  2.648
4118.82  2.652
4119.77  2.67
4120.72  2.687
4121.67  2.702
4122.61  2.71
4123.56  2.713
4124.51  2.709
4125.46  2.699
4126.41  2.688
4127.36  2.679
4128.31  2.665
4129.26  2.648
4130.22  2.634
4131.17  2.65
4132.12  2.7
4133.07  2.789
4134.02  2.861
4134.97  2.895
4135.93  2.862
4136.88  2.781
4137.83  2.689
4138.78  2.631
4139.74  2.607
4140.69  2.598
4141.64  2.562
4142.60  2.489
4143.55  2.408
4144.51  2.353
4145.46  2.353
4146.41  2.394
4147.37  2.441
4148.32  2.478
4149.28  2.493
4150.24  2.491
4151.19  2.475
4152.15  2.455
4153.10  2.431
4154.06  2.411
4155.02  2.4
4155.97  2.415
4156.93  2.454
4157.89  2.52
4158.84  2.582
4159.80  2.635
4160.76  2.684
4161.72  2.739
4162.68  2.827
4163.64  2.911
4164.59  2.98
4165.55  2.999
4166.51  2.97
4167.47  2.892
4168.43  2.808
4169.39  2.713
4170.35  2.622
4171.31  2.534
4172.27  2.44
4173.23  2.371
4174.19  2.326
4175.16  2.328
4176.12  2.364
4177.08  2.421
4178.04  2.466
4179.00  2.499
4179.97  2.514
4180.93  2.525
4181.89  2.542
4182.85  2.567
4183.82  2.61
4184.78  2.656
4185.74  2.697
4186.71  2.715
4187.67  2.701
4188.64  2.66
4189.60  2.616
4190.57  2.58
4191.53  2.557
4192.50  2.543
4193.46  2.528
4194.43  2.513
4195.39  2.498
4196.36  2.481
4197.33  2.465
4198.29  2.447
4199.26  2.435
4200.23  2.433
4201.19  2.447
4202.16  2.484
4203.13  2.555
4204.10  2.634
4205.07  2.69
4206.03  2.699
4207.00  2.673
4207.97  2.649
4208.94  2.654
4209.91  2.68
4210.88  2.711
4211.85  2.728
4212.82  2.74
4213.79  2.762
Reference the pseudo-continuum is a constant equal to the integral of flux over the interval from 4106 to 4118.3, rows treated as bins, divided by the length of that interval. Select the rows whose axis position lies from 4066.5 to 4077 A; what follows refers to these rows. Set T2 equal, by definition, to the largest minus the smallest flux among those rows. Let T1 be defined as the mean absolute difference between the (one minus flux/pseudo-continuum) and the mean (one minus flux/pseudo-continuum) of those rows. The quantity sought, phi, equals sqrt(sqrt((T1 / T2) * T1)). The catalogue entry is 0.21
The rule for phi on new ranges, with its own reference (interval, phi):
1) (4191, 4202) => 0.20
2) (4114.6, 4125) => 0.17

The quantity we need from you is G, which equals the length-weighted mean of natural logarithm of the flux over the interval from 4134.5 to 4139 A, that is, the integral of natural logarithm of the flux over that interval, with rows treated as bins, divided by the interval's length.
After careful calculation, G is 1.02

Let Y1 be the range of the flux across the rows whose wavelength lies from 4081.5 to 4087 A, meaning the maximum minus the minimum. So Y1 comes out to 0.10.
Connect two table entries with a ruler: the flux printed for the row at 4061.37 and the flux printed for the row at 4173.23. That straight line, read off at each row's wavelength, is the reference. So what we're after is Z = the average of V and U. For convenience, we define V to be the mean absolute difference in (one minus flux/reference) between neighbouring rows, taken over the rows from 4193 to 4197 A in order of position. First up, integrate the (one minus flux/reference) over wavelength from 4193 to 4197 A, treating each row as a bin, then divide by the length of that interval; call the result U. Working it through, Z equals -0.02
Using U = -0.05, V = 0.007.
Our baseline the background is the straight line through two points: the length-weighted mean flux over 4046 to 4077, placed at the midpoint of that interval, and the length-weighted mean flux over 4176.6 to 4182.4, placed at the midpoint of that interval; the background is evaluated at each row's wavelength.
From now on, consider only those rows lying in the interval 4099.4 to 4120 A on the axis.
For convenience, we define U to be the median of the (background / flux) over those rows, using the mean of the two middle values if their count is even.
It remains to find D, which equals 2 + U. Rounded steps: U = 0.94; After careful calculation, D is 2.94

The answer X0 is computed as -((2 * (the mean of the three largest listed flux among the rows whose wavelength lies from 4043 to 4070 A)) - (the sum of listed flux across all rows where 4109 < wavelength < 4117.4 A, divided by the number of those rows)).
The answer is -2.72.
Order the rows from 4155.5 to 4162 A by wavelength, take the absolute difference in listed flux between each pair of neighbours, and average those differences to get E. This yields 0.054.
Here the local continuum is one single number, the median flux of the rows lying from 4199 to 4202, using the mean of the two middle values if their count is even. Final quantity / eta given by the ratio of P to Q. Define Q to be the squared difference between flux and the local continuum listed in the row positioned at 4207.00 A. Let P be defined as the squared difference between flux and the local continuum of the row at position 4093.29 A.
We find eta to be 0.8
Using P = 0.05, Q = 0.057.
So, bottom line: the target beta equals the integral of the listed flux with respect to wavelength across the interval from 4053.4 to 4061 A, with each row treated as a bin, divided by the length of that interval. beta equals 2.56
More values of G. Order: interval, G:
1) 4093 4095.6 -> 0.97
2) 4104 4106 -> 0.89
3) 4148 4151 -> 0.91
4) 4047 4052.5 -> 0.96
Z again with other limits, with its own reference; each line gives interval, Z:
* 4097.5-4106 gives -0.02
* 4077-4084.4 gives -0.08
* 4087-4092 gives -0.10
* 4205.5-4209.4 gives -0.05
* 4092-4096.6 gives -0.07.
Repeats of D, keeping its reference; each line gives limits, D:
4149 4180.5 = 3.00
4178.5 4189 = 2.96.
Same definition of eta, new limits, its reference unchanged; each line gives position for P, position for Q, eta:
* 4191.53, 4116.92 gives 0.3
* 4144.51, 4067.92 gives 0.7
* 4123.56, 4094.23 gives 2.0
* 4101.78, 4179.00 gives 1.0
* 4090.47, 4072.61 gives 1.9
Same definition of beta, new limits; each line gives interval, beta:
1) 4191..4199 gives 2.50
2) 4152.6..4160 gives 2.48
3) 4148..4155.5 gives 2.45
